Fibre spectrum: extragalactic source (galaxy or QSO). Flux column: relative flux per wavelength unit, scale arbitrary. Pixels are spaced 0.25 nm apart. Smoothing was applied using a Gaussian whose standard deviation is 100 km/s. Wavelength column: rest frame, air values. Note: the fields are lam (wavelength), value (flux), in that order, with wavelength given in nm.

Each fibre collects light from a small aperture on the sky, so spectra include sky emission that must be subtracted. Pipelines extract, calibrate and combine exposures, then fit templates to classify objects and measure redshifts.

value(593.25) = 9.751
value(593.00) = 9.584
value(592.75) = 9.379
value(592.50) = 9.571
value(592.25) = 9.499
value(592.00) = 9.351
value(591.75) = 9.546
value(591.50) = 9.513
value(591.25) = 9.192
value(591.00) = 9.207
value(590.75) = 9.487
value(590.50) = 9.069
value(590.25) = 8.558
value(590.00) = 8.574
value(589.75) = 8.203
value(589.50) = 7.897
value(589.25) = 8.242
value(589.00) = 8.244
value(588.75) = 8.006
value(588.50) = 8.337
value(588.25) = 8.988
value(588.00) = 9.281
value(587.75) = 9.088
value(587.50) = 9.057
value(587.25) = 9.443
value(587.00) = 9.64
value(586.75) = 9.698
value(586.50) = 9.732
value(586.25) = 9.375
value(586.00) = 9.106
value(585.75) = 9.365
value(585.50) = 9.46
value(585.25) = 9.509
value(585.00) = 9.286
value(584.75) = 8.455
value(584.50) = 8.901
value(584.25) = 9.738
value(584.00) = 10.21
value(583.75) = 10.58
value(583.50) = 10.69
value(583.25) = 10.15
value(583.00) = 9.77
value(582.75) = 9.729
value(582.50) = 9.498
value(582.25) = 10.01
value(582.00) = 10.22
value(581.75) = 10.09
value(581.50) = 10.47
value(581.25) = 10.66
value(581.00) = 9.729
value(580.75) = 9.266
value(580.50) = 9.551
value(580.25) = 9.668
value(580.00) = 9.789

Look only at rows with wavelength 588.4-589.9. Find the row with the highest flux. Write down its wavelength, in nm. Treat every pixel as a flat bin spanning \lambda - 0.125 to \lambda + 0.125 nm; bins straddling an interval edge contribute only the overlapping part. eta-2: 588.50 nm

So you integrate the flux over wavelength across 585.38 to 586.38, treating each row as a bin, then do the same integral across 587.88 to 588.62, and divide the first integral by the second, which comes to 1.4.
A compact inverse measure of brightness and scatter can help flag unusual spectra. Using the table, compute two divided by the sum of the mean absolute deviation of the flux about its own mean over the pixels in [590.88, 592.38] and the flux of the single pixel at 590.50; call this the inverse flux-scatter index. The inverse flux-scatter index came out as 0.217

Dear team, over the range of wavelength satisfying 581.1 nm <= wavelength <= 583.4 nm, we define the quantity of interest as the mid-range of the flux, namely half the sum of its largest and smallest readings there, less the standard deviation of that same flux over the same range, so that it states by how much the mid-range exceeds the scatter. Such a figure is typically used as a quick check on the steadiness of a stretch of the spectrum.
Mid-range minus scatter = 9.7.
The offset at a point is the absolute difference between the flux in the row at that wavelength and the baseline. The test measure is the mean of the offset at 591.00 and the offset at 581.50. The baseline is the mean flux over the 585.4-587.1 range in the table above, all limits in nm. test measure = 0.6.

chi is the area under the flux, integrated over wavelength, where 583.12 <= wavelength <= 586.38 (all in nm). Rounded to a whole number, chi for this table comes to 31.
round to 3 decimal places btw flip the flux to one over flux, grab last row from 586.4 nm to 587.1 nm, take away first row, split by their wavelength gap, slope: 0.002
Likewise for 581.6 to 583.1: 0.003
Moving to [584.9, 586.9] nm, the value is -0.003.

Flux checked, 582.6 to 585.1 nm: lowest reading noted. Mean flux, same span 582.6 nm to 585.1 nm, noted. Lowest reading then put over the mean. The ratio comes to 0.867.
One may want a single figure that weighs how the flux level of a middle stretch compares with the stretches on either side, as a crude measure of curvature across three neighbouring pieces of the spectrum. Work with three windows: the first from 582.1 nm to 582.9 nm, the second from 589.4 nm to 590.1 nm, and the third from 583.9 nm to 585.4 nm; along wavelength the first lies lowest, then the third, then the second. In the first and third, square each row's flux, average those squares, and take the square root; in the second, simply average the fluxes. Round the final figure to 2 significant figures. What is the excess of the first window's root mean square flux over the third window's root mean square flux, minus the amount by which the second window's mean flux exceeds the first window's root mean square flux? 1.9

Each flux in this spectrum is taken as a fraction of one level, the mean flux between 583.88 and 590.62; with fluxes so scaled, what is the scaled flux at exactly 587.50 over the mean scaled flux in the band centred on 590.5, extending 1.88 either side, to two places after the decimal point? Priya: 1.02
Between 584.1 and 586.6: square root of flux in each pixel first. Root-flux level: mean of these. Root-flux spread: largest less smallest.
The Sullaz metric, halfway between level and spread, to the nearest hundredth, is 1.63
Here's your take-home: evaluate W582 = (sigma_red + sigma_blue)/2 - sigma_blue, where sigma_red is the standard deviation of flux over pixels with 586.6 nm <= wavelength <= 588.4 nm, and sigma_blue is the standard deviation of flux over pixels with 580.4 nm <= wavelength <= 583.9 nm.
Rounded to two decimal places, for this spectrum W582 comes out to -0.09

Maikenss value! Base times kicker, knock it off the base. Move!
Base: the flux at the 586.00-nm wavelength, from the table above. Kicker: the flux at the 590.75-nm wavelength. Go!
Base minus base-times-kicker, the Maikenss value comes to -77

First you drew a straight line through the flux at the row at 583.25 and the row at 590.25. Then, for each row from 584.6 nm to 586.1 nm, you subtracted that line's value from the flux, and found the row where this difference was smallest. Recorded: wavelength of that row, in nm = 584.75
